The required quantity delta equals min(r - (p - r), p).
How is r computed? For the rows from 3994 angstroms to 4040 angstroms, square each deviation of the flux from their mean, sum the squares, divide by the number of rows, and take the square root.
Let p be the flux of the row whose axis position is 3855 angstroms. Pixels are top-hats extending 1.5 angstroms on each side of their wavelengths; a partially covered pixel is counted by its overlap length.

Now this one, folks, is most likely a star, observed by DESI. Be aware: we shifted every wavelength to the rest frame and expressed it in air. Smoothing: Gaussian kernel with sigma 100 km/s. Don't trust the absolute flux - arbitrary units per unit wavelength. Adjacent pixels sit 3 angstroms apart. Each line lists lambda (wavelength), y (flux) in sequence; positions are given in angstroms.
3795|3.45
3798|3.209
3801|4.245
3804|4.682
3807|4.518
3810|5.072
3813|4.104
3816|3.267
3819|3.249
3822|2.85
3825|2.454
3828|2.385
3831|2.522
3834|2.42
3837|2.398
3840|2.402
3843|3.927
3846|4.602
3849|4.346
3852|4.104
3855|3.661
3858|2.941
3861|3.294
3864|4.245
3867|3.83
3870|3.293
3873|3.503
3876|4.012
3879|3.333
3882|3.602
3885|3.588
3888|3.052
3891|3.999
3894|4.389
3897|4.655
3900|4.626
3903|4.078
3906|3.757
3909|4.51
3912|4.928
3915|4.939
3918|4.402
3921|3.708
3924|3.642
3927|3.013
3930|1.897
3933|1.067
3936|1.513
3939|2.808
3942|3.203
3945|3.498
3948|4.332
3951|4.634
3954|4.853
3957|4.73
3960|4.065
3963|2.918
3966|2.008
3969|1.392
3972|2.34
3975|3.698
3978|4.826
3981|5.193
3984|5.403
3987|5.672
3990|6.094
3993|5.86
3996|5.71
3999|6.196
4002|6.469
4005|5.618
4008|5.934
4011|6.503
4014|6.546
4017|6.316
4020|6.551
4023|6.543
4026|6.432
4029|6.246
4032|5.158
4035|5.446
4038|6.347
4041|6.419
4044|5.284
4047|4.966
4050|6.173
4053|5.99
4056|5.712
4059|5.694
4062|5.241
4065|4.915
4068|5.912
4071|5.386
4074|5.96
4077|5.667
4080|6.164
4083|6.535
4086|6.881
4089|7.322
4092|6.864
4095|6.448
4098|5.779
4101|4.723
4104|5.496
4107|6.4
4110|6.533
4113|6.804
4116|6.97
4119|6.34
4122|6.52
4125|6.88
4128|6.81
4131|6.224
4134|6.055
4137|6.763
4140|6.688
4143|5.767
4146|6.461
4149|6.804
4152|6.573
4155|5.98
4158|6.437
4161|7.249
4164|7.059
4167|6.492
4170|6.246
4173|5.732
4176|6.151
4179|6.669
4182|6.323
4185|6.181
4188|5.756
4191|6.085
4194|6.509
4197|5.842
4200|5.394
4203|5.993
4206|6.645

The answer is -2.8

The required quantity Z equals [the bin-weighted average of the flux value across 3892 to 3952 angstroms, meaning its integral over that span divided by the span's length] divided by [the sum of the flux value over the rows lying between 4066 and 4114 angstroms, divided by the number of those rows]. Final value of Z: 0.59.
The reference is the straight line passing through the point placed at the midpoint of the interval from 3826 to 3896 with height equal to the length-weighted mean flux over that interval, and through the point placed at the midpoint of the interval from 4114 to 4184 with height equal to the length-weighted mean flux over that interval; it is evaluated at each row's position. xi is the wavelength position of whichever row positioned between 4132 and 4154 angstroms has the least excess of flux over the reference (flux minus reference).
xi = 4143 angstroms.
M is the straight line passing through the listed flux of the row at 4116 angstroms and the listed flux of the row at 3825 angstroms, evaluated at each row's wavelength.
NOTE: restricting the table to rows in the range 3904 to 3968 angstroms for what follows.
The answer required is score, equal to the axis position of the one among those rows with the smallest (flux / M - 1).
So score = 3933 angstroms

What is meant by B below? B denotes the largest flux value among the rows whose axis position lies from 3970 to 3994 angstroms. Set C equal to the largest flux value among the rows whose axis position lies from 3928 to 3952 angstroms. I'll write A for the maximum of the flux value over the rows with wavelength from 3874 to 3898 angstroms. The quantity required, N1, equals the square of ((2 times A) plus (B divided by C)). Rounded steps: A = 4.655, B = 6.094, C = 4.634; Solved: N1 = 113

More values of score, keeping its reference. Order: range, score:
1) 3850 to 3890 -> 3888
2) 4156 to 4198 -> 4197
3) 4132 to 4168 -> 4143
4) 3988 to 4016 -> 4005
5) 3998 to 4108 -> 4101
